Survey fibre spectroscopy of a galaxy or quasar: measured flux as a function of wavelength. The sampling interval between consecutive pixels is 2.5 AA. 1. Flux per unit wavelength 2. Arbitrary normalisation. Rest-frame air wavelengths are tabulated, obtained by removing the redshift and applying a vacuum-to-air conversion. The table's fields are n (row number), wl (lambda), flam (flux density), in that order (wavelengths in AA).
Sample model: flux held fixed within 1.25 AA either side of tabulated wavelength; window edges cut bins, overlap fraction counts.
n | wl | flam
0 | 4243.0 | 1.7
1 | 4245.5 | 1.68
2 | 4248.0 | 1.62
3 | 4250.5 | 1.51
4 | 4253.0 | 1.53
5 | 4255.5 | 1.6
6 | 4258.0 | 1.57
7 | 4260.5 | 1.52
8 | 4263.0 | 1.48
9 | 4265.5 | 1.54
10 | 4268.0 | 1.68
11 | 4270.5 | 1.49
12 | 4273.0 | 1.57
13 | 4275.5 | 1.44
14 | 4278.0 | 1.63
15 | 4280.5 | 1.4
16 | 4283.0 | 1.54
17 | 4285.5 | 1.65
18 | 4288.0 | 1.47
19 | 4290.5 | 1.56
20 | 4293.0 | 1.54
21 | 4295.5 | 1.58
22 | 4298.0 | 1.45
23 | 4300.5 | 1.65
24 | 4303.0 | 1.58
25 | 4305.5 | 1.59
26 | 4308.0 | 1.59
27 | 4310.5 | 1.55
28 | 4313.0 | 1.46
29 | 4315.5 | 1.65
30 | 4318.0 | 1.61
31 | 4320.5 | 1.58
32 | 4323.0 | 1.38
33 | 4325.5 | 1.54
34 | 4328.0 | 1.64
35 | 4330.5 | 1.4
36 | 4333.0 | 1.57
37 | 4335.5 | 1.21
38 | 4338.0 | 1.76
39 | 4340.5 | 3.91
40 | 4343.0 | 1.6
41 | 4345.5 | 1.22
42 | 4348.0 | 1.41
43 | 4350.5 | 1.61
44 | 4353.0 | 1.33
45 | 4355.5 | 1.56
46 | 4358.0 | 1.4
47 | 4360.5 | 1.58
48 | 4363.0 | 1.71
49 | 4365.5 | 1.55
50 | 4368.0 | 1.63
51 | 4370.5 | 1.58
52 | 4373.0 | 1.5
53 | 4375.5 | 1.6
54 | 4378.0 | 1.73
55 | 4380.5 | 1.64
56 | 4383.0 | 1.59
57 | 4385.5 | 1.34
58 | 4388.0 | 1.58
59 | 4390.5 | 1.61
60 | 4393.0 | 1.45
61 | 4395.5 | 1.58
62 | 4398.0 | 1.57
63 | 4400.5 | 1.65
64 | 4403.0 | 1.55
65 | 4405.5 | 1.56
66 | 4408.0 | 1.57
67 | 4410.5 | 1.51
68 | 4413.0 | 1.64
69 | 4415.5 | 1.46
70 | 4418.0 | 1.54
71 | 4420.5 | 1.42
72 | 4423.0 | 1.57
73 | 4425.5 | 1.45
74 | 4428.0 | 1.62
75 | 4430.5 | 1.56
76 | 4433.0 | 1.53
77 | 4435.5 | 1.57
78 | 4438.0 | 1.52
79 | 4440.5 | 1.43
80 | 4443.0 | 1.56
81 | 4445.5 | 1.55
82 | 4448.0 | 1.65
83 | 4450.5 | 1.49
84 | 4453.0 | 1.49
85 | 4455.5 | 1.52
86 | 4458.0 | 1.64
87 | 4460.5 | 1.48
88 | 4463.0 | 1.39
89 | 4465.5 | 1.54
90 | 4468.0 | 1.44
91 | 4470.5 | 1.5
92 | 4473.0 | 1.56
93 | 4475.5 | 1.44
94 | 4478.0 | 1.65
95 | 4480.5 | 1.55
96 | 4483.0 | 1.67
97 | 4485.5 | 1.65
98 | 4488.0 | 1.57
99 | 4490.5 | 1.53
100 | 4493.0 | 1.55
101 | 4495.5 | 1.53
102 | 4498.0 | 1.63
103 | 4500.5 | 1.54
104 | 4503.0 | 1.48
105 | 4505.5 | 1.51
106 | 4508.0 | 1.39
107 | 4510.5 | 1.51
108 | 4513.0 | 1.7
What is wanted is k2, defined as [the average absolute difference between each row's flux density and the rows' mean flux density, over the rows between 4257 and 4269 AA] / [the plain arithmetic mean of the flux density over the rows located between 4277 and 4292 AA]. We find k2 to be 0.035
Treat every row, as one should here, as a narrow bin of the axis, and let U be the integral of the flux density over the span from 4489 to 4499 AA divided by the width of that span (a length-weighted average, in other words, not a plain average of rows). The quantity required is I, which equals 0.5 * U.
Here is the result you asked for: 0.779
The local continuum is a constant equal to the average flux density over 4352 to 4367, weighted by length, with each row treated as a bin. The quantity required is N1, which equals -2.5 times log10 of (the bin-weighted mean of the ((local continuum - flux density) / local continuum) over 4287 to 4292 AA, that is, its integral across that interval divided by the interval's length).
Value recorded 5.7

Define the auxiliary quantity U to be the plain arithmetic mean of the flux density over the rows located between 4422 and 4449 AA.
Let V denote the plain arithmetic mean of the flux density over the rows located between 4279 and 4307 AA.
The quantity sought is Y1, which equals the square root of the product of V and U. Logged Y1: 1.55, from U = 1.55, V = 1.55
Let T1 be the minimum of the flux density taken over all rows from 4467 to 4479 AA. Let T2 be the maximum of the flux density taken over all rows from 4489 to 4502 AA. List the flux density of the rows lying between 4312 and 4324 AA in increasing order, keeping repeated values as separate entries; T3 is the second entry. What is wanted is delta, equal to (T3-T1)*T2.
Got 0.03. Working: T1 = 1.44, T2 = 1.63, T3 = 1.46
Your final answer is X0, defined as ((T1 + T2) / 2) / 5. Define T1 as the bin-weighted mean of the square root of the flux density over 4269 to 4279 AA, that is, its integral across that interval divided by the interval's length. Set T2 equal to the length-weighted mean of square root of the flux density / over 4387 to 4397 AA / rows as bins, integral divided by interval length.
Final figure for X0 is 0.248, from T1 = 1.24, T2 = 1.25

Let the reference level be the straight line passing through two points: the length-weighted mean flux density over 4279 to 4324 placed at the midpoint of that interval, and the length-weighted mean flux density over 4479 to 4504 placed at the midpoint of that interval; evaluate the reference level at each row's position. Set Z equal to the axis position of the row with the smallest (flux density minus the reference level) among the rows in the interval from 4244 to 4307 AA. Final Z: 4280.5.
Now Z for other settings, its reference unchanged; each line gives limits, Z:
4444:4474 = 4463.0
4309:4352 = 4335.5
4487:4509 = 4508.0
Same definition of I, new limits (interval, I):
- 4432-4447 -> 0.764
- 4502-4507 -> 0.745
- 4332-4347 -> 0.938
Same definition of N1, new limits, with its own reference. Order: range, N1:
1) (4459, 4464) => 3.2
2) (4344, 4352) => 2.9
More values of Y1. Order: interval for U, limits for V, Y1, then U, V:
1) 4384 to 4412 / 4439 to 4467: 1.53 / 1.54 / 1.52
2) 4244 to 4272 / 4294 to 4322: 1.57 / 1.57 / 1.57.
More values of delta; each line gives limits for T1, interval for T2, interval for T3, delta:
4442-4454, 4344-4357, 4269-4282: -0.08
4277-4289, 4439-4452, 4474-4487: 0.25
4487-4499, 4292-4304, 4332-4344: 0.07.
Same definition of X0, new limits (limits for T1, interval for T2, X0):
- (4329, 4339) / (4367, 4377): 0.247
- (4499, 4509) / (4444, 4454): 0.246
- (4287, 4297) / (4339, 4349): 0.263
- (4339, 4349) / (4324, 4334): 0.262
